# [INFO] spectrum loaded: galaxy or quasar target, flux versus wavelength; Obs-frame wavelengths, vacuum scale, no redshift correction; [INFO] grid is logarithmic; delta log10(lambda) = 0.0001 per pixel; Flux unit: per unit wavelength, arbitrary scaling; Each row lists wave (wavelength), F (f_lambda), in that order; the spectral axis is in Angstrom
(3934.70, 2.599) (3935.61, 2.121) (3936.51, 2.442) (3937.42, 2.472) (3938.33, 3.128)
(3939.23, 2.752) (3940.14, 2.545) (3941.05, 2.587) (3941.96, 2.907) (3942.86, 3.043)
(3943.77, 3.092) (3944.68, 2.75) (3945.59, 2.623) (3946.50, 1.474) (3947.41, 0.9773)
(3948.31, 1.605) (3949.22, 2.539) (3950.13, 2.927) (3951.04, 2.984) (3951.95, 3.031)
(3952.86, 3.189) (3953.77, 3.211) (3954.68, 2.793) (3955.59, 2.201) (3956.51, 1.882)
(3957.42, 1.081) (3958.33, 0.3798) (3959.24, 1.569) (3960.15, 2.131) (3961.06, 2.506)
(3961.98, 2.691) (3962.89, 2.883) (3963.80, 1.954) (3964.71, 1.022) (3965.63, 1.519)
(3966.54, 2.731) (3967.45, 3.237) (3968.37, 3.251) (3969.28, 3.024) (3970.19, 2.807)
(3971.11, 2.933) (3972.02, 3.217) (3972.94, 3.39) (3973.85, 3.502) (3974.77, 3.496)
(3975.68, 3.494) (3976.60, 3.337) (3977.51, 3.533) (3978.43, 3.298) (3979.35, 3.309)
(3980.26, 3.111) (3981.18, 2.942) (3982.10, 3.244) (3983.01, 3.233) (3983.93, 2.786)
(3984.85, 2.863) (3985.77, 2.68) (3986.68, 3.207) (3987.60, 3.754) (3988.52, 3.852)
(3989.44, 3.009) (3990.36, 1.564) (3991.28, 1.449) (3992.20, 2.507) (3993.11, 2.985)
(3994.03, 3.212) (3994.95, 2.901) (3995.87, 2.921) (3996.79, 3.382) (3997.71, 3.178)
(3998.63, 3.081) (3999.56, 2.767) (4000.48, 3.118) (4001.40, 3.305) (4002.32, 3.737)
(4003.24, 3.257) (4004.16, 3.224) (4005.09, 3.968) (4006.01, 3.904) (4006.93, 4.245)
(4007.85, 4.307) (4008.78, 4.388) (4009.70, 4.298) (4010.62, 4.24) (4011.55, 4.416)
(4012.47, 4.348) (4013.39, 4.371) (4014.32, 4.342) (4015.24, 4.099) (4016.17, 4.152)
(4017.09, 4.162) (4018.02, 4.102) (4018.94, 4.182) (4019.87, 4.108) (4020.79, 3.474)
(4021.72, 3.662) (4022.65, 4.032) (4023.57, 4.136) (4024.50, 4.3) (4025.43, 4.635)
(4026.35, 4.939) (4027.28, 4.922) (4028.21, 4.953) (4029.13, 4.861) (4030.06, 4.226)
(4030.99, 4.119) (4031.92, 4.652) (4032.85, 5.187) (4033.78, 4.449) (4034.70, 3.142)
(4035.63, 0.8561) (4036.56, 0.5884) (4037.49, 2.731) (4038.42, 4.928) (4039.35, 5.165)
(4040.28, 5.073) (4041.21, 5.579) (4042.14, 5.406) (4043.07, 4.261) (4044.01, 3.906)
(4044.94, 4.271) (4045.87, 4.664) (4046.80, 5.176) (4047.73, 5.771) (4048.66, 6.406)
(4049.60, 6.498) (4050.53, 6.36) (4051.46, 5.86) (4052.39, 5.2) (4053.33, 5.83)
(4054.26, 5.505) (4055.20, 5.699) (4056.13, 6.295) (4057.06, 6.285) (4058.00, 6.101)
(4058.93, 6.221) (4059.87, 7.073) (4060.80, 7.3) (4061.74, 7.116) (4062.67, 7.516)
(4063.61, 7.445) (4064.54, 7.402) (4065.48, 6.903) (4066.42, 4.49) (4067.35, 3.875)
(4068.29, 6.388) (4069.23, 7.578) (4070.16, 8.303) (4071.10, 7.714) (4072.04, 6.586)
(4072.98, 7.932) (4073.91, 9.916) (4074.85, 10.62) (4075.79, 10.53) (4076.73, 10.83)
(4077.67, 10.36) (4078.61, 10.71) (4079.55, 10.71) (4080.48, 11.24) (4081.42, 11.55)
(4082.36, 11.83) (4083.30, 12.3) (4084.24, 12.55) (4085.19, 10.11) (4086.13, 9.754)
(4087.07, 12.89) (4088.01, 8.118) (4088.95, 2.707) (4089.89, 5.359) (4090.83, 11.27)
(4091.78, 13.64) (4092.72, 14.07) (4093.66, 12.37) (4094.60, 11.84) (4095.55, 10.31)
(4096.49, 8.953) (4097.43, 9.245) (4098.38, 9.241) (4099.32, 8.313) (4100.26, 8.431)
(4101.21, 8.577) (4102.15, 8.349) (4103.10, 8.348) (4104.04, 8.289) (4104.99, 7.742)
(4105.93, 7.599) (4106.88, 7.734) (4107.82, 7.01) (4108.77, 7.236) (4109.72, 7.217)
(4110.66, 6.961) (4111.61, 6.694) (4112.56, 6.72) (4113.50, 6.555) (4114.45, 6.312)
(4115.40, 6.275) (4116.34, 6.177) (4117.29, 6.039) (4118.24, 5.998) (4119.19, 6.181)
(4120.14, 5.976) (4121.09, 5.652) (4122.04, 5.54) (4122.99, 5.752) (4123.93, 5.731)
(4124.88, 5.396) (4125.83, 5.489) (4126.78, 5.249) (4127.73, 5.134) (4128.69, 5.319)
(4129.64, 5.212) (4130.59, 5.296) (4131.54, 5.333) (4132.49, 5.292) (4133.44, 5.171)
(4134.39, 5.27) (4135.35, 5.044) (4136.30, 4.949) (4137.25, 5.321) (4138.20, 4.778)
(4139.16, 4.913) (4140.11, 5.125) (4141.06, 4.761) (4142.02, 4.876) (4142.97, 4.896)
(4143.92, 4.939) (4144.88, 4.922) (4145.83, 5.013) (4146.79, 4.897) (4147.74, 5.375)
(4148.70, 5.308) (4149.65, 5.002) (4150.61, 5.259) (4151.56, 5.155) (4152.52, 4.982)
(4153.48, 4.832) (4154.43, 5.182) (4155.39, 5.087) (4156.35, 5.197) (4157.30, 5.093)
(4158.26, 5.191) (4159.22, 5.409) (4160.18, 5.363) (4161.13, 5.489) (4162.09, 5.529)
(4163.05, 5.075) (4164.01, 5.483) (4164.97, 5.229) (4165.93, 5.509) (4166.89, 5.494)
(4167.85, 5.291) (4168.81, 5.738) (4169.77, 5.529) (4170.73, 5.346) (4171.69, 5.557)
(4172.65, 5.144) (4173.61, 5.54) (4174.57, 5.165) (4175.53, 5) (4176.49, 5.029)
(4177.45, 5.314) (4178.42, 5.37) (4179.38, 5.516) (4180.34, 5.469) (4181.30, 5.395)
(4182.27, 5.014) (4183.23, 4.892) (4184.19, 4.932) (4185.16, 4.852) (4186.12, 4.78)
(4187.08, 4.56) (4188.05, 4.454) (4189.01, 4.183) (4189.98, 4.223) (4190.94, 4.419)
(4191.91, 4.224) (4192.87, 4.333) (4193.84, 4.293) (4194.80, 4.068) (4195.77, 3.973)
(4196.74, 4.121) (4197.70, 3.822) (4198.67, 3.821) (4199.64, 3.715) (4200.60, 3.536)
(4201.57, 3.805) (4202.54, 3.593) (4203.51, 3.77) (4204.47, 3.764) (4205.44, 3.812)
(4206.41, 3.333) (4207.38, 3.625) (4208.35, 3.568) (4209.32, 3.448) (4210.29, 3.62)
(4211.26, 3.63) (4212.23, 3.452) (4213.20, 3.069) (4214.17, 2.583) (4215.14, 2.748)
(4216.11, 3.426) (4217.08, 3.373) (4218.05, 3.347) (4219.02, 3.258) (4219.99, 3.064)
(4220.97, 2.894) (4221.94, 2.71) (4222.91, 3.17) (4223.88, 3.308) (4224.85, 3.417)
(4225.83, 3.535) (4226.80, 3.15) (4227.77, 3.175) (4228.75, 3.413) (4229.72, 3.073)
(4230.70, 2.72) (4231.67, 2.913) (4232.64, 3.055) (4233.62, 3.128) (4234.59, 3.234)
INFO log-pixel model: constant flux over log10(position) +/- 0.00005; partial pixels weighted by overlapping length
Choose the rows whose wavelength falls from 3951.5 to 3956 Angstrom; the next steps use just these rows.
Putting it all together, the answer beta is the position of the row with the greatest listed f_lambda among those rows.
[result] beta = 3953.77 Angstrom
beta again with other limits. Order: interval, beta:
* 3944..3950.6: 3950.13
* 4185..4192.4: 4185.16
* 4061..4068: 4062.67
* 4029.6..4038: 4032.85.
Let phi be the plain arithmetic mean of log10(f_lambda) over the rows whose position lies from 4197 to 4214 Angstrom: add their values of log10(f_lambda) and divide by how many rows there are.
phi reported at 0.6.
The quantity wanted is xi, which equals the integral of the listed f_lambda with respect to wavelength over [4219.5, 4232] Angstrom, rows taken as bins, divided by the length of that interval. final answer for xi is 3.1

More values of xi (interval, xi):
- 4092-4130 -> 7.4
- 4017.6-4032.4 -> 4.3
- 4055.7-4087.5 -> 8.7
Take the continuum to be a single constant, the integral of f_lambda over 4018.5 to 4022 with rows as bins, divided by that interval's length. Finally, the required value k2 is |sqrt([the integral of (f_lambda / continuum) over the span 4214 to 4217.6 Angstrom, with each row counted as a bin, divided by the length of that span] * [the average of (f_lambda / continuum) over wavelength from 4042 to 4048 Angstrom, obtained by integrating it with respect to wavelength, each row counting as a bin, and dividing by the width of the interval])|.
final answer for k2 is 0.99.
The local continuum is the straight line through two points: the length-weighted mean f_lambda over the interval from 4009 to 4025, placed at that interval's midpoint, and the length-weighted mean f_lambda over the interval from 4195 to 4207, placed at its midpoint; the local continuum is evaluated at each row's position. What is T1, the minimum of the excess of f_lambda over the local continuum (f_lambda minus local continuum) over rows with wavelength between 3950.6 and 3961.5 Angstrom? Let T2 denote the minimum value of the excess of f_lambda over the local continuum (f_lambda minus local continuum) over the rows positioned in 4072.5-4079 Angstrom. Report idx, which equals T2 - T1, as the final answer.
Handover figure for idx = 8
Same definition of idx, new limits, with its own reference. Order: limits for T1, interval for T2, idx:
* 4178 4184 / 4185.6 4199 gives -1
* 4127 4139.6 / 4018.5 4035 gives -2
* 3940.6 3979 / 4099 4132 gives 5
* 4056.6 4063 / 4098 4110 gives 1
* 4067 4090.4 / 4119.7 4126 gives 3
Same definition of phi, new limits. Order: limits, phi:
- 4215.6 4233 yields 0.5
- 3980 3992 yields 0.4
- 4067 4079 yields 0.9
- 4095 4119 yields 0.9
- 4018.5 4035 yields 0.6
